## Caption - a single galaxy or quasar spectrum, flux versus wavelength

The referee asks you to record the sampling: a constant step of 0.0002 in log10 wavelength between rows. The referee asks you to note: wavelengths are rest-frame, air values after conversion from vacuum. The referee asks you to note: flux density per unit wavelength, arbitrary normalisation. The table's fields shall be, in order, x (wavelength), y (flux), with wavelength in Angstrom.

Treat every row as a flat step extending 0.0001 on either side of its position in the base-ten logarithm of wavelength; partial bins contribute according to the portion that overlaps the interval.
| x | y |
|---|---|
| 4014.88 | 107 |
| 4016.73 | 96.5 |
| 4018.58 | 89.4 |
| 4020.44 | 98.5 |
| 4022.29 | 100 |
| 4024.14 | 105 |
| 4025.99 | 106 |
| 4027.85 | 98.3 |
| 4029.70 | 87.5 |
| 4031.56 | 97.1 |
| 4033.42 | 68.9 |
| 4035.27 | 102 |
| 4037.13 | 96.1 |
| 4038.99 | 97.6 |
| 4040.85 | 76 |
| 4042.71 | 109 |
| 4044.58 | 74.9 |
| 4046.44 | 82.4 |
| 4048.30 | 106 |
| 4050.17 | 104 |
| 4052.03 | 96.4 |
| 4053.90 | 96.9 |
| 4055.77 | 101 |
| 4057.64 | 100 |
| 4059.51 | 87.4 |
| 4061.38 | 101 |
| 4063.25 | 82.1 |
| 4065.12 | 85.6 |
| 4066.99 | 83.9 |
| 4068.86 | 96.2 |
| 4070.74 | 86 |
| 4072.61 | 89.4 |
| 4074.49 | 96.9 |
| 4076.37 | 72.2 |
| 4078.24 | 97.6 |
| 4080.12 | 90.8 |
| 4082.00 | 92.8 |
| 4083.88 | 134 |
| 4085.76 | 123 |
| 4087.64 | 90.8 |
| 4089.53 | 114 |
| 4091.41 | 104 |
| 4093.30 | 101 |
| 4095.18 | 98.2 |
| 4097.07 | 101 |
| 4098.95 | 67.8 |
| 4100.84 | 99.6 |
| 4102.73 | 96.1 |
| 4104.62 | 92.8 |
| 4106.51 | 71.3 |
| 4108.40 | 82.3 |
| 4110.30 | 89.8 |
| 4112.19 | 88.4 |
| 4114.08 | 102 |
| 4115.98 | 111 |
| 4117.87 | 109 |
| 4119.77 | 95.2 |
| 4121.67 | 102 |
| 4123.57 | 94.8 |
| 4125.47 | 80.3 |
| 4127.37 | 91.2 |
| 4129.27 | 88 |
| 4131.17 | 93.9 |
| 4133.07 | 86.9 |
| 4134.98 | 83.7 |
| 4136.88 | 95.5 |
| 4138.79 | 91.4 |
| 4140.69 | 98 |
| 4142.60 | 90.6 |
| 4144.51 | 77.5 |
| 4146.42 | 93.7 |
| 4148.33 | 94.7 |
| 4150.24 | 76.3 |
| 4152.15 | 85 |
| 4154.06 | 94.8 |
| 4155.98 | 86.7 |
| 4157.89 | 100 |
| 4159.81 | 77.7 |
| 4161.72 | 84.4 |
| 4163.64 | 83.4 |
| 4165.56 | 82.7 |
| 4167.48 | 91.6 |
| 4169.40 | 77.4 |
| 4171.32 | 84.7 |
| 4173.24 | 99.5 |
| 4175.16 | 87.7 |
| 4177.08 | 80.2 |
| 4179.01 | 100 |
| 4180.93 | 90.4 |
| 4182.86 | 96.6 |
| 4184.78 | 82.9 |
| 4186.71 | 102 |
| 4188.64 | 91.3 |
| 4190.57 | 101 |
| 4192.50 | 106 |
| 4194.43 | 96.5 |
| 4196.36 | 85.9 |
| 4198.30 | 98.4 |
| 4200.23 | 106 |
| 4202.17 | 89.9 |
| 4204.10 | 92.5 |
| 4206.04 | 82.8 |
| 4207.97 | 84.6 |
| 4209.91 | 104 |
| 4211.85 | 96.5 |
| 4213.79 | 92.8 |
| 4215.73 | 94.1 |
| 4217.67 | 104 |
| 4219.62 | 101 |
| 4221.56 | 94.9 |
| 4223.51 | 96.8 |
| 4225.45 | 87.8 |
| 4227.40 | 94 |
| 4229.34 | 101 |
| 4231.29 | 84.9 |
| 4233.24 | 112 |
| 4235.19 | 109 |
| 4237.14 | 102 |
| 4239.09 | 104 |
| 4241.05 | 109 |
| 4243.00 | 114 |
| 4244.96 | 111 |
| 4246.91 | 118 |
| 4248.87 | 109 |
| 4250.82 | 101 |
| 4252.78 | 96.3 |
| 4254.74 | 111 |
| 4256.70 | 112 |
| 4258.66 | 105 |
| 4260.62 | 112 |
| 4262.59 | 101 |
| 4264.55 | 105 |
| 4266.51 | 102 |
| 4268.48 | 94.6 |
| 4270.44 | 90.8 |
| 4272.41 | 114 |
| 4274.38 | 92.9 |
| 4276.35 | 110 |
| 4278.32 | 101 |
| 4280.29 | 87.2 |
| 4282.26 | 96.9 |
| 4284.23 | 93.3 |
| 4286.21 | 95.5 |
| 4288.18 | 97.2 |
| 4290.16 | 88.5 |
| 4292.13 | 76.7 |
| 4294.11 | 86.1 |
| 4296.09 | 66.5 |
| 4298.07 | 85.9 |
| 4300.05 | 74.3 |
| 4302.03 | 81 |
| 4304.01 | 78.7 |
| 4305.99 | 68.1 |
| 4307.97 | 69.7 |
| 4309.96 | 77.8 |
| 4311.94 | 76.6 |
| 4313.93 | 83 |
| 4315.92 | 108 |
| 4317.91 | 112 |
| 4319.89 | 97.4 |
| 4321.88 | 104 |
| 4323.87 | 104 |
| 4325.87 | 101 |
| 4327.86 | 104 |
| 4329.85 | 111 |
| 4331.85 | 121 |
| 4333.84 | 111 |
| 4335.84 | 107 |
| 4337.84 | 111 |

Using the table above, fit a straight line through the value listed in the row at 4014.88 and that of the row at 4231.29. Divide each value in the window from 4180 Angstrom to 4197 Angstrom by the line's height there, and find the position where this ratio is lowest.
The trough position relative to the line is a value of 4184.78 Angstrom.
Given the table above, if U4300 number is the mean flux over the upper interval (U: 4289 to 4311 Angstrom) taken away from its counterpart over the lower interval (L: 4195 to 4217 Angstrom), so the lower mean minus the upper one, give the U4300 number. 16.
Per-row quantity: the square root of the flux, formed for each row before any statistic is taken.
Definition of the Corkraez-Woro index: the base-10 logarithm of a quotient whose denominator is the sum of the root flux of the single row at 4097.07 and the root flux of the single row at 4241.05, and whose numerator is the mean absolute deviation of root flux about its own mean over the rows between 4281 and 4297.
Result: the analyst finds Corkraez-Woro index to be -1.65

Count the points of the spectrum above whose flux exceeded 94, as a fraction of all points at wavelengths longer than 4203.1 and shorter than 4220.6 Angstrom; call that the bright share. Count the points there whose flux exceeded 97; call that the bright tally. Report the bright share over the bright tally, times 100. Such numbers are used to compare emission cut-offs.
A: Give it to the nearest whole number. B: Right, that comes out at 19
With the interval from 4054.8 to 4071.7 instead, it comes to 15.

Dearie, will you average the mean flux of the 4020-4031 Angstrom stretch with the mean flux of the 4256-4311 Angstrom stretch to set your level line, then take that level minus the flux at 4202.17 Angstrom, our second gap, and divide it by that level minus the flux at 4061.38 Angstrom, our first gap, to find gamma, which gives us -1.0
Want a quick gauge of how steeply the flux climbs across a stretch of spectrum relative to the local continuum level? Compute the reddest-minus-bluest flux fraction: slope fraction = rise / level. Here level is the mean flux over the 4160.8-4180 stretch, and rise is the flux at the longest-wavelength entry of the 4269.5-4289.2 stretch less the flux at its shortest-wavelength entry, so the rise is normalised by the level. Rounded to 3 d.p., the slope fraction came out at 0.073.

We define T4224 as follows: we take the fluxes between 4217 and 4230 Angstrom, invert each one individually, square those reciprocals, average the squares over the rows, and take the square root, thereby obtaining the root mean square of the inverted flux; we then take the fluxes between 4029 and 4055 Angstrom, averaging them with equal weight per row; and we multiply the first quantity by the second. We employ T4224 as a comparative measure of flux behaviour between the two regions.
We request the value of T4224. 0.96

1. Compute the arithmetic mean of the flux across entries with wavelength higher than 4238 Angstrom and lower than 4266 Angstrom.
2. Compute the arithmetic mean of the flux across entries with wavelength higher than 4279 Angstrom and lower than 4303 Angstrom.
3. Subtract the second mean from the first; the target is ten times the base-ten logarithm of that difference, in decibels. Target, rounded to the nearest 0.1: 13.4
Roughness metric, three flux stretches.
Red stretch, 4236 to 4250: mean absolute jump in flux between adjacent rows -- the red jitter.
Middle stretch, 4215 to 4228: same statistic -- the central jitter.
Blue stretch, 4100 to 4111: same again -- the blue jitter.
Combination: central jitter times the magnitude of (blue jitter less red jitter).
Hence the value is 25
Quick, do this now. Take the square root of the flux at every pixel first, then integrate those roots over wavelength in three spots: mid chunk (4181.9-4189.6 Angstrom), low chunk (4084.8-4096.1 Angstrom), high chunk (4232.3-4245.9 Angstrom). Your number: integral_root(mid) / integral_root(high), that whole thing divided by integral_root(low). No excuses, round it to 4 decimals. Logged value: 0.0045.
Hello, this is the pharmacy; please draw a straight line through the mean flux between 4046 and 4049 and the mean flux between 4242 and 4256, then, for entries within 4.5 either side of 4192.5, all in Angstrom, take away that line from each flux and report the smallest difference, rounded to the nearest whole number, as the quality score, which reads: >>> -19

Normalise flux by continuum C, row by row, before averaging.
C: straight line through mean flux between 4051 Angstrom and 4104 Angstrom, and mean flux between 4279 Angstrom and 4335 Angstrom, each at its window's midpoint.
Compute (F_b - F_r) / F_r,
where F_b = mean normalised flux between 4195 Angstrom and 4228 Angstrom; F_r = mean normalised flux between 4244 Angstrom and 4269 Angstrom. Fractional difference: -0.12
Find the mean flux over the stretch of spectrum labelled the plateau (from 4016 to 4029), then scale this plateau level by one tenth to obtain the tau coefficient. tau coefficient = 9.9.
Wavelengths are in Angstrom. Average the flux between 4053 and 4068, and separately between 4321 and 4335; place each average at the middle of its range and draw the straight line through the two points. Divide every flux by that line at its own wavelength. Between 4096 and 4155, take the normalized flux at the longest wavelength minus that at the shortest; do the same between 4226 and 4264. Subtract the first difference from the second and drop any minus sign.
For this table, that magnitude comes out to 0.15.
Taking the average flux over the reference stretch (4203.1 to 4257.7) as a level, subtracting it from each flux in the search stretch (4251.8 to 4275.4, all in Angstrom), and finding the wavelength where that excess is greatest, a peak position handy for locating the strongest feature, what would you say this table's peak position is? 4272.41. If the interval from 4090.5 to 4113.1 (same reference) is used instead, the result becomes 4091.41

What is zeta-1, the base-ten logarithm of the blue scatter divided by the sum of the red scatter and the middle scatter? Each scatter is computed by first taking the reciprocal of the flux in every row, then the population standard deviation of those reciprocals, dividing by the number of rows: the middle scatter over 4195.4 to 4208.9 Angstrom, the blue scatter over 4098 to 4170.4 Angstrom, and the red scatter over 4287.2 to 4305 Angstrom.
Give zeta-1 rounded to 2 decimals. -0.25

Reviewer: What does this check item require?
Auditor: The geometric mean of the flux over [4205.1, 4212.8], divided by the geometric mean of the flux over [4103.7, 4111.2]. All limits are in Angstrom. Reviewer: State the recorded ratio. 1.09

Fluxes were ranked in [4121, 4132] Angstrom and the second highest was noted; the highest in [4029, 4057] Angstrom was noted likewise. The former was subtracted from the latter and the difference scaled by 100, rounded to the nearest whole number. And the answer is 1420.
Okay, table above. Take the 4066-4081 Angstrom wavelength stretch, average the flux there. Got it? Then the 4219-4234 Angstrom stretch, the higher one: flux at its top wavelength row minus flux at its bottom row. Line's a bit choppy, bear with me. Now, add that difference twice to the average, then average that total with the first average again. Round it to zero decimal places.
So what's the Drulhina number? 100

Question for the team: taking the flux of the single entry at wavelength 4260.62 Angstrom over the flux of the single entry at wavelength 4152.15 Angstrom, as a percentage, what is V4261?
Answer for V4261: 132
